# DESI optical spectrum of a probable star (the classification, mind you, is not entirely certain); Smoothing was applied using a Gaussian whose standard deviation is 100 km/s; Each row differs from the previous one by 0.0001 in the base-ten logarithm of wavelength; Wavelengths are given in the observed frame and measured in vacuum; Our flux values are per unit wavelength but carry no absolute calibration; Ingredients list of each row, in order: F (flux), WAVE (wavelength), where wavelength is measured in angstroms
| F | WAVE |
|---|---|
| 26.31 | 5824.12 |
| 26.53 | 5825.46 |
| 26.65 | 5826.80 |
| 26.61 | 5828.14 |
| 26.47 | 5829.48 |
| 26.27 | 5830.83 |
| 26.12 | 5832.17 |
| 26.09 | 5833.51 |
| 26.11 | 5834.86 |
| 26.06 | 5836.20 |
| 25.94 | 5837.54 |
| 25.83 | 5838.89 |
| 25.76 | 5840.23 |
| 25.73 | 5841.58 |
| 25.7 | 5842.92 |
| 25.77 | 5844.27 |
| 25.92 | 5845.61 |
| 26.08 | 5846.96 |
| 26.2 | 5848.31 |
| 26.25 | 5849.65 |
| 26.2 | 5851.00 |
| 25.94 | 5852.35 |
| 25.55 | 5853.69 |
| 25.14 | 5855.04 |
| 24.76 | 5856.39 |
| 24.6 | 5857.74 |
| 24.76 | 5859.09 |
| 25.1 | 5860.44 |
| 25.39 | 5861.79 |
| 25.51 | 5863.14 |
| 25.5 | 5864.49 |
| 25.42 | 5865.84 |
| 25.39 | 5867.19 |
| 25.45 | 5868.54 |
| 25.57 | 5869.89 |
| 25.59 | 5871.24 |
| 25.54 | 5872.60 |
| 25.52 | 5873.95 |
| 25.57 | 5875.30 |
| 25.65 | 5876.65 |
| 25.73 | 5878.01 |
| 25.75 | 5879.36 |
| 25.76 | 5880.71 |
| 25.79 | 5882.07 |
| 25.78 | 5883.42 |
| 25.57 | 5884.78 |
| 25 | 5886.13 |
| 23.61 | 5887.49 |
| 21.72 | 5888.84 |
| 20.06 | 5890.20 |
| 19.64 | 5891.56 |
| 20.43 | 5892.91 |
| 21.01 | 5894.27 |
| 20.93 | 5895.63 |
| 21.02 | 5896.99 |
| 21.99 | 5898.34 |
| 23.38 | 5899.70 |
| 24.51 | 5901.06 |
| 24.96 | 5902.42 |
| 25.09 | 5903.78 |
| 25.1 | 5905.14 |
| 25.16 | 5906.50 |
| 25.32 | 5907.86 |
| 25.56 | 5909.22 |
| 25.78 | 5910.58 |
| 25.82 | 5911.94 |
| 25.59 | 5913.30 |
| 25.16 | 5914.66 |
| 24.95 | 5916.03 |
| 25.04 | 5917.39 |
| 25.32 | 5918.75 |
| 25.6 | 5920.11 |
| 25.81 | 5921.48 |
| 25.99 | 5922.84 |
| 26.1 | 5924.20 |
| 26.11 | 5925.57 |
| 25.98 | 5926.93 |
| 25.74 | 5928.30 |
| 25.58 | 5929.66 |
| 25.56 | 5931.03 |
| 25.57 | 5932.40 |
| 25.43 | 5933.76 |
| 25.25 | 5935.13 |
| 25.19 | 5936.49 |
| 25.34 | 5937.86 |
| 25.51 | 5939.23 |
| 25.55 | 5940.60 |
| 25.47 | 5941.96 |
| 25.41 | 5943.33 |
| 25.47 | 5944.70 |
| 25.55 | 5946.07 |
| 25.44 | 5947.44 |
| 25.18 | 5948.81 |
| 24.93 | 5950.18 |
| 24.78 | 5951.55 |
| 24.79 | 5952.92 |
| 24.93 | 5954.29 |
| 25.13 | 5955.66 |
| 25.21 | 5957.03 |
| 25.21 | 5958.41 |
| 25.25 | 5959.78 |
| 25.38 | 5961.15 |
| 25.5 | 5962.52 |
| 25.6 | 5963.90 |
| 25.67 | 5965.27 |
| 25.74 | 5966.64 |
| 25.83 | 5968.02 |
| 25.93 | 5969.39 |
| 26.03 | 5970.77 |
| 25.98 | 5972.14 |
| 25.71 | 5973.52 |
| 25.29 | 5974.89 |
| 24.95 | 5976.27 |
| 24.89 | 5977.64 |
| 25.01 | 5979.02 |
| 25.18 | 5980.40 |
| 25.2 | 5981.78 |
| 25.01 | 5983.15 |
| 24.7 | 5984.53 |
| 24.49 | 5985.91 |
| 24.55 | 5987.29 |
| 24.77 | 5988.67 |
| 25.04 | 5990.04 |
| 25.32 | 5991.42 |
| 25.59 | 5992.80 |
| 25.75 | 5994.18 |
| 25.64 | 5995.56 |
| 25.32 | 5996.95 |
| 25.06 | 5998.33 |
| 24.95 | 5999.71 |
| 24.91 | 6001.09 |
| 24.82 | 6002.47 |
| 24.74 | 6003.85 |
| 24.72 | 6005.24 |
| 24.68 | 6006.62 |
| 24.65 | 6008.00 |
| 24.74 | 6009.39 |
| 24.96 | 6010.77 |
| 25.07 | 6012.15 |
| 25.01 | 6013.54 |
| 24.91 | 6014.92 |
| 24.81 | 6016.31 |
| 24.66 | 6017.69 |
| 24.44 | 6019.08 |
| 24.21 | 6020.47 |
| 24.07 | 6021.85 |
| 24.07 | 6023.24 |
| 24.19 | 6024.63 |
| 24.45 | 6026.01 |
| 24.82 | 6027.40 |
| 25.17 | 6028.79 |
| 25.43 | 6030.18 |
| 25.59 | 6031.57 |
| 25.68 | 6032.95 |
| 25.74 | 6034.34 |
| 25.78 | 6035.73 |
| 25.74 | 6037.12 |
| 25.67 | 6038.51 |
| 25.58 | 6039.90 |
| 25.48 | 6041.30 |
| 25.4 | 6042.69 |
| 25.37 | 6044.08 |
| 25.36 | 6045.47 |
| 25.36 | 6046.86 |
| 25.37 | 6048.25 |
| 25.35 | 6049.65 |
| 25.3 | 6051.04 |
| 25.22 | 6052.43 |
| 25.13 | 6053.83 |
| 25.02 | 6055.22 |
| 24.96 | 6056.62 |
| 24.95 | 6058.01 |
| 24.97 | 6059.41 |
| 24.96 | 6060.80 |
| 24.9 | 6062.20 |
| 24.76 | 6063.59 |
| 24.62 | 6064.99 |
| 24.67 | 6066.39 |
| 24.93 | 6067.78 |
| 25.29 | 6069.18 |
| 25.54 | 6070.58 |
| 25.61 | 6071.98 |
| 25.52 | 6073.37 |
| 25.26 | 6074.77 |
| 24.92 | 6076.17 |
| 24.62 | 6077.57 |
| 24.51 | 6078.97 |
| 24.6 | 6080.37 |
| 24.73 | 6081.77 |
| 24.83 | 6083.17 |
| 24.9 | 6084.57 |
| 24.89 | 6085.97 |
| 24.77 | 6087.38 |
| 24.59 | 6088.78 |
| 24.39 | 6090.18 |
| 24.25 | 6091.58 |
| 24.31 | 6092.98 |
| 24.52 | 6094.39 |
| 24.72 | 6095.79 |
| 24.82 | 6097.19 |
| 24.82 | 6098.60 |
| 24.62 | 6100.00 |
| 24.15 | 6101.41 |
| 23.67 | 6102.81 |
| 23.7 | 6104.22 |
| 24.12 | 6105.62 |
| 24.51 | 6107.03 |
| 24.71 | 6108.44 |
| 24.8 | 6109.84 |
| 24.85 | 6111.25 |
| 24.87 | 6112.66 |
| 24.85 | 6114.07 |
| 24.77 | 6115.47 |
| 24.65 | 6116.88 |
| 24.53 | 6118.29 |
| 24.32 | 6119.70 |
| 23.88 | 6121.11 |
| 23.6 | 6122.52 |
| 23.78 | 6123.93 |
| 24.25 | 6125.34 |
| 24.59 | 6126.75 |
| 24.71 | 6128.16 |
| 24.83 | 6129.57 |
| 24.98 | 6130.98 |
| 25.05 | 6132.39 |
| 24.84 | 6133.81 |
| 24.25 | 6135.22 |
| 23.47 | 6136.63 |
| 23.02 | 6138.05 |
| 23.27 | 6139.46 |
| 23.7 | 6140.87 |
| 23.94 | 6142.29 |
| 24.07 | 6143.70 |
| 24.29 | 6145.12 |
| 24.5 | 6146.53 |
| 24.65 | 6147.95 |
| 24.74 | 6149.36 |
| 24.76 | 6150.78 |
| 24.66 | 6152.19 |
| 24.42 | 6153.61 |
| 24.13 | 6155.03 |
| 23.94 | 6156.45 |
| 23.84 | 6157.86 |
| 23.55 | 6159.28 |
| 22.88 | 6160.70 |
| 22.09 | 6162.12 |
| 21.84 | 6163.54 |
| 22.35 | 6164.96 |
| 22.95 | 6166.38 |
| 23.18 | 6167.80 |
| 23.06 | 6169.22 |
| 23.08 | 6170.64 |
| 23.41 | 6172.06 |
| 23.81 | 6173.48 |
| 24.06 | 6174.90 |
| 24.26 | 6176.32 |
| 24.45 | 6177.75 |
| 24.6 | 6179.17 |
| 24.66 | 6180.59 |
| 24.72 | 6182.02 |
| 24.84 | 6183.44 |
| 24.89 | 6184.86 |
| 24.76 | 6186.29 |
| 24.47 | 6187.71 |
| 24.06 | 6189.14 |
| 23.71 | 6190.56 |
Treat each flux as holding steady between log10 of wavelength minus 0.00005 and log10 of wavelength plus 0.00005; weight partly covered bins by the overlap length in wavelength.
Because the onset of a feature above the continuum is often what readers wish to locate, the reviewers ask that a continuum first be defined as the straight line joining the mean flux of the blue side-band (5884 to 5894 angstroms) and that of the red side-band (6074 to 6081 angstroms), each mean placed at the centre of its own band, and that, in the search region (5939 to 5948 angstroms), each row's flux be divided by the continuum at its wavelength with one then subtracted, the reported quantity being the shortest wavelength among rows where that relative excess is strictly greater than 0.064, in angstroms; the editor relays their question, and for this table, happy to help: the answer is 5939.23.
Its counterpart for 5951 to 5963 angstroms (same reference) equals 5951.55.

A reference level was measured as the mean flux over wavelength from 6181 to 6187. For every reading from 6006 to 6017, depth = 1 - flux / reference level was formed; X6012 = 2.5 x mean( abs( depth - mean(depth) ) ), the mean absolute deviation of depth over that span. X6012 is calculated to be 0.013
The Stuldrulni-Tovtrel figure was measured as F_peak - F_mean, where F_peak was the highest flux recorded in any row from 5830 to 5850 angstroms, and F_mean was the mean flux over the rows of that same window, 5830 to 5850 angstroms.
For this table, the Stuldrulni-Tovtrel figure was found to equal 0.28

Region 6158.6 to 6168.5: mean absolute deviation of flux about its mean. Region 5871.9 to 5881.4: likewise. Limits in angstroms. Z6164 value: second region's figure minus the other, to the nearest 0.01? -0.42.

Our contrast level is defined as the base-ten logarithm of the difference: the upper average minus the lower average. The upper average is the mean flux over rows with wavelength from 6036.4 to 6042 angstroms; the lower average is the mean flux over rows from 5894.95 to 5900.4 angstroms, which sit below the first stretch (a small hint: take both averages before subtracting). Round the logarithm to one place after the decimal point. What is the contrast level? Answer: 0.6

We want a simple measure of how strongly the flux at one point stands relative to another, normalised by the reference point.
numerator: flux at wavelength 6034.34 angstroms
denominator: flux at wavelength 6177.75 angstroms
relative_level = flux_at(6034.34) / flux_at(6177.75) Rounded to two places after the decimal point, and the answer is 1.05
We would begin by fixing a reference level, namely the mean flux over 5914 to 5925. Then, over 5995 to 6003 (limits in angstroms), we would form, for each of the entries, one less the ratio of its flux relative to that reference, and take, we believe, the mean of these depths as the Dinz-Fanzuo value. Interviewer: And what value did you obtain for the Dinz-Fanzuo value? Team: 0.015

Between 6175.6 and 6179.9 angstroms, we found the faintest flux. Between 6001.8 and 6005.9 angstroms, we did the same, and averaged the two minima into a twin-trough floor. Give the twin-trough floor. 24.5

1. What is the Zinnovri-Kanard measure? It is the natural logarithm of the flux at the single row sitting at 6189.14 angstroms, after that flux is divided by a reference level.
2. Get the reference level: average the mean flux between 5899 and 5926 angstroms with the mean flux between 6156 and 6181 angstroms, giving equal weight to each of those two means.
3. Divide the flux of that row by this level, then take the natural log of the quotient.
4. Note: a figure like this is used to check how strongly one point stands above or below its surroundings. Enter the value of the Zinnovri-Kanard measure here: -0.013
